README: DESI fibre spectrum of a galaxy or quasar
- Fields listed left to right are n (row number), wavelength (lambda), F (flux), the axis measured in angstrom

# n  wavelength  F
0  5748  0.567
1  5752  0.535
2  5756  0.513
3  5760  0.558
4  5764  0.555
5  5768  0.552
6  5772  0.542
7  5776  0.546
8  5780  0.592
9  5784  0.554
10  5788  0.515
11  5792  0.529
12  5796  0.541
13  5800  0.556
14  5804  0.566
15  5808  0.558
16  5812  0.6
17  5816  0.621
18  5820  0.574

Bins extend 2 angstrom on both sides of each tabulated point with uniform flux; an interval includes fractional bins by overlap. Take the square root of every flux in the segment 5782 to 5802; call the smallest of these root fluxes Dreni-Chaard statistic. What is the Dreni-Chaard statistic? 0.718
